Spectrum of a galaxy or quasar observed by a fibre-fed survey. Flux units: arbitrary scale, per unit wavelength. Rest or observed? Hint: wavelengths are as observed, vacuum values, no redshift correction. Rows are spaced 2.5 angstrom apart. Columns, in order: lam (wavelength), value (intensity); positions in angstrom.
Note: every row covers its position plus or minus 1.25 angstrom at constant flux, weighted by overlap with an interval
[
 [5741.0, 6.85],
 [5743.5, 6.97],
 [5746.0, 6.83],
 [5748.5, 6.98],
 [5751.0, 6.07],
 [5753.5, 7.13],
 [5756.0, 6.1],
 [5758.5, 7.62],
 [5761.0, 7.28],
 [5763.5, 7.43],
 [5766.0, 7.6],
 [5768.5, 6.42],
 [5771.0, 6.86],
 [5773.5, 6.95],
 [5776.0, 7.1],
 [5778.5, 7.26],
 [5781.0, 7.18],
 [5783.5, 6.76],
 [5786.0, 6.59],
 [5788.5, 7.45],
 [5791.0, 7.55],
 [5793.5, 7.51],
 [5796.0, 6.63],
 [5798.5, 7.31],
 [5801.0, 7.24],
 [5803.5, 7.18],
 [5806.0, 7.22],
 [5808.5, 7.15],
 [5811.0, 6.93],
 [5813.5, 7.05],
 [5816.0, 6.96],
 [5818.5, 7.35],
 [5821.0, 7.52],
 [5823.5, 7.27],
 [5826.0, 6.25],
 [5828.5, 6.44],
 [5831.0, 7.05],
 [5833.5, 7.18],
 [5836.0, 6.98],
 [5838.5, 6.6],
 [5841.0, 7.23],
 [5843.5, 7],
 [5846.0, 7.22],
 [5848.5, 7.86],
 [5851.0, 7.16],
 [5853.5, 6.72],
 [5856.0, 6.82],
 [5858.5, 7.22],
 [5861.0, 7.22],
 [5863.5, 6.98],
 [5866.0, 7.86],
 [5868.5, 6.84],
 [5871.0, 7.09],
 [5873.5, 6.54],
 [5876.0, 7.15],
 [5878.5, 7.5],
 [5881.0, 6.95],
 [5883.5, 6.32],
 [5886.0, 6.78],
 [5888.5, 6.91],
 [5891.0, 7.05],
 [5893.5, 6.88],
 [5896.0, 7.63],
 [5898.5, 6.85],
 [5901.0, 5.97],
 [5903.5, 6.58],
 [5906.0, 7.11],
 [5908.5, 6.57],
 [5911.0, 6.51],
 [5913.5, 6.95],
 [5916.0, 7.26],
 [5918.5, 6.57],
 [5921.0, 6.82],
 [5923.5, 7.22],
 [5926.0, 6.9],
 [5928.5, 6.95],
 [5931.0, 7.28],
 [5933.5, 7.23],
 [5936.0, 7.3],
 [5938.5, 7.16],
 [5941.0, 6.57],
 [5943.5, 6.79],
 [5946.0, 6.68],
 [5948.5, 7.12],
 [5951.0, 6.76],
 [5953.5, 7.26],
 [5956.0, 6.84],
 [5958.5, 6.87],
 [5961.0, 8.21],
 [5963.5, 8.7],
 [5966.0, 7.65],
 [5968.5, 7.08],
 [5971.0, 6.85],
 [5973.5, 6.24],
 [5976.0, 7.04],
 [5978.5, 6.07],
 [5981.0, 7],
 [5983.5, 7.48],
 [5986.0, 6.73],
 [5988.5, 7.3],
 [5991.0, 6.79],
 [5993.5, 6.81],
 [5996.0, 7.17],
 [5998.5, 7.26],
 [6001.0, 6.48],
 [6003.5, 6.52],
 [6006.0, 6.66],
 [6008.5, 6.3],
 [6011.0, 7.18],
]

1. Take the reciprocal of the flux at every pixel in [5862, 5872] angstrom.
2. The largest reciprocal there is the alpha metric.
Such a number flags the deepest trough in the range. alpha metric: 0.146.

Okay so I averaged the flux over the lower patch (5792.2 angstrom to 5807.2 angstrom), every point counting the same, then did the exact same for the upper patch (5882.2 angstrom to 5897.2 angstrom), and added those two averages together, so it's 14.1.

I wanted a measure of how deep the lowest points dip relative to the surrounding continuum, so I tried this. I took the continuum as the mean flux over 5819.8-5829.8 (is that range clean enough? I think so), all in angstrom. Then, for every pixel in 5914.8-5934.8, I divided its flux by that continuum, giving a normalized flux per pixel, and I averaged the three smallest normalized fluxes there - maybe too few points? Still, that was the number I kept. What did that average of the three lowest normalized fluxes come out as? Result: 0.98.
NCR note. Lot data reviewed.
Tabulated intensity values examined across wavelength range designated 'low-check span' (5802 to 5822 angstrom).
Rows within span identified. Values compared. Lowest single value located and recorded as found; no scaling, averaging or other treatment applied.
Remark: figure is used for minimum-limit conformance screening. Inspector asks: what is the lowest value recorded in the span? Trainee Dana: 6.93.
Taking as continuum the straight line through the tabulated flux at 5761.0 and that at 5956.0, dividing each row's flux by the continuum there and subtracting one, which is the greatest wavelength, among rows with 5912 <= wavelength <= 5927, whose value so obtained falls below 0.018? 5926.0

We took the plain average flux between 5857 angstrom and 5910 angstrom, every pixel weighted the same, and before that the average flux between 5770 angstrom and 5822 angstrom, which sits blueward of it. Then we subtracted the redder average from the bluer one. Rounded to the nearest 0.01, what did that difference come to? 0.18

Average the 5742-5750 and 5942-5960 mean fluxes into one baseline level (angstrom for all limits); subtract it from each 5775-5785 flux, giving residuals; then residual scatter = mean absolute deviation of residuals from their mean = 0.16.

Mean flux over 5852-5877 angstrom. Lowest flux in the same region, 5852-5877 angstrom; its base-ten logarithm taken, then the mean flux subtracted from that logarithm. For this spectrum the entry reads -6.23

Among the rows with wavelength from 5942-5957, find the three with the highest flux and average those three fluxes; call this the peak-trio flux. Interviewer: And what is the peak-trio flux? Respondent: 7.07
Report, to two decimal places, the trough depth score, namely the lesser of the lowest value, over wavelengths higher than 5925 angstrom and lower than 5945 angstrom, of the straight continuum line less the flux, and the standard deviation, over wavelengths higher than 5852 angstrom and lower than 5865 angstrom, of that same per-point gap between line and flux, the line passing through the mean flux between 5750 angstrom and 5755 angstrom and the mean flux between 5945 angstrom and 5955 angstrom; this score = -0.37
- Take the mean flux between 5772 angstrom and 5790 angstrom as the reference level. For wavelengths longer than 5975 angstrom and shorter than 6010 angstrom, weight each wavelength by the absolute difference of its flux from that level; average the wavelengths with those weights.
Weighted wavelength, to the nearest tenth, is 5994.1 angstrom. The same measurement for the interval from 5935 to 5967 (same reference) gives 5956.2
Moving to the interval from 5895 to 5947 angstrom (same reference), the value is 5917.0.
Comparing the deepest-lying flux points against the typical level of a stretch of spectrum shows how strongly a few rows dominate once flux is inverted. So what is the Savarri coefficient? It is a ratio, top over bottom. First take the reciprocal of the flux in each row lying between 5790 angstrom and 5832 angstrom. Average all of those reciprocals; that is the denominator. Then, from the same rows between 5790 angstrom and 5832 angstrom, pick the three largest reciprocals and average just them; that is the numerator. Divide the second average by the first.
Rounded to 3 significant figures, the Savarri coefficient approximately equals 1.10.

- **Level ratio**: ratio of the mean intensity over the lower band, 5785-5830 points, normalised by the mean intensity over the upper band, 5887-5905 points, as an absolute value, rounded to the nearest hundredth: 1.04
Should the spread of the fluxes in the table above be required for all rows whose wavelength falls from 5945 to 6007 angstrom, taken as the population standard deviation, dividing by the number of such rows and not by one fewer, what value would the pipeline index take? 0.56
